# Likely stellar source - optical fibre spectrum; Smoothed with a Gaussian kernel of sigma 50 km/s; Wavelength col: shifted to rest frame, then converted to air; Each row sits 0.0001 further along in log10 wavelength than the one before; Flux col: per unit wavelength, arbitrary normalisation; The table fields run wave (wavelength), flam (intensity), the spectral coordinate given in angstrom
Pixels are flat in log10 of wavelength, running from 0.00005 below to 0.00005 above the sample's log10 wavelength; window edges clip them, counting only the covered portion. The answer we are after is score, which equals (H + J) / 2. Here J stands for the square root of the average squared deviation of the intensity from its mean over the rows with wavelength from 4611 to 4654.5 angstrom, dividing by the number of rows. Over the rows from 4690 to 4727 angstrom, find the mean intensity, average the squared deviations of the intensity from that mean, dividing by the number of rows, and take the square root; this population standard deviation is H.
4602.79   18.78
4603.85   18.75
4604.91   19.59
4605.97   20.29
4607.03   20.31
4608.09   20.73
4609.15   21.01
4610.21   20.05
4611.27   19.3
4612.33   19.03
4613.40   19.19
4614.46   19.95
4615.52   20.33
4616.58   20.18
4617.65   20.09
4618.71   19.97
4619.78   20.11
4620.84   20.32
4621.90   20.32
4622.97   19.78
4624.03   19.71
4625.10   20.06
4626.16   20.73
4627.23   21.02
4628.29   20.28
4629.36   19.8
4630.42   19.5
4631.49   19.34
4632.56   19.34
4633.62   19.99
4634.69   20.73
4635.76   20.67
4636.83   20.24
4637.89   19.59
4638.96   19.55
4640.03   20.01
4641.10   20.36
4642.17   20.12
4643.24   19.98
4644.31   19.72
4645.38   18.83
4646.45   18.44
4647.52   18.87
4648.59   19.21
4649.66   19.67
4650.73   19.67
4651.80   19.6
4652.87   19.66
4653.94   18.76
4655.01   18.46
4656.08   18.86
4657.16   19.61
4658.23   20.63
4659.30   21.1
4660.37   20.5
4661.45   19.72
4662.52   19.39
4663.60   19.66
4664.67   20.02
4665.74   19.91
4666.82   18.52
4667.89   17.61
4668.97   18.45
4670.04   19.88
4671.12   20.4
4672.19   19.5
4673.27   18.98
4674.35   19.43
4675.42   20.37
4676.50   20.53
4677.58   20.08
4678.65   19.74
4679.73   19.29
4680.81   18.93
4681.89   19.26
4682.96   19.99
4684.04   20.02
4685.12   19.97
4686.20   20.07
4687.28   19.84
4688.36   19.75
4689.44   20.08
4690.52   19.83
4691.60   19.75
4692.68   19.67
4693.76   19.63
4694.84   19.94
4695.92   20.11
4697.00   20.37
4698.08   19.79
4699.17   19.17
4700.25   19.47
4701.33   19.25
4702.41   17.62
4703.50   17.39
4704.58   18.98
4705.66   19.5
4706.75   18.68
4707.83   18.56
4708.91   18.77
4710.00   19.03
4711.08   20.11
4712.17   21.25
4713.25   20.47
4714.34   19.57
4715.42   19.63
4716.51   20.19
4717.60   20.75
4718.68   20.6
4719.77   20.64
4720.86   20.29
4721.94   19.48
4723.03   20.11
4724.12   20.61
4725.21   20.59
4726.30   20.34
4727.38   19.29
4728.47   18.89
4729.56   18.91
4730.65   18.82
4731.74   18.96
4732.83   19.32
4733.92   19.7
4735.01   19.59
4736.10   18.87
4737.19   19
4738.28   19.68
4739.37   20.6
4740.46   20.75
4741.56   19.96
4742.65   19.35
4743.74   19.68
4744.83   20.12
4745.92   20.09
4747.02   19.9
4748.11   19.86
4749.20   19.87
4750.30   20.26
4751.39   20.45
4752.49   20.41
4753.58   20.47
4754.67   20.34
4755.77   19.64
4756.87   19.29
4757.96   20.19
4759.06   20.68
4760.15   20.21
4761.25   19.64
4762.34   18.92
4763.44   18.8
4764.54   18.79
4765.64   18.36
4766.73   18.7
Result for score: 0.70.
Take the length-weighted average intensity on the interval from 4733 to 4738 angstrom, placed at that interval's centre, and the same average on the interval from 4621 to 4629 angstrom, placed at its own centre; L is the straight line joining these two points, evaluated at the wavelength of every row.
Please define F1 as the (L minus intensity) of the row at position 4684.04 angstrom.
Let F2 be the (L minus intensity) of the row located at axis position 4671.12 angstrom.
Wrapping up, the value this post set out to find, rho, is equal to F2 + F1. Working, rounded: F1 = -0.26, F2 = -0.5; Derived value -0.8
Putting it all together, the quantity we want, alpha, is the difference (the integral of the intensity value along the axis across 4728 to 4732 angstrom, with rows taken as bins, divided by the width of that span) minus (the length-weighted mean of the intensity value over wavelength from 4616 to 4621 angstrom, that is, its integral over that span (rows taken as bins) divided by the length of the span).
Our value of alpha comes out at -1.2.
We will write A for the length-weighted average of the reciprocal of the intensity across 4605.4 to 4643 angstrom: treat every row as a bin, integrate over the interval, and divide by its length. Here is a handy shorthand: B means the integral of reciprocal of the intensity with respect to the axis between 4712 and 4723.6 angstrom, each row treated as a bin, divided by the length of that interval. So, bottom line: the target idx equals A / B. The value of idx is 1.01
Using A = 0.0499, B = 0.0494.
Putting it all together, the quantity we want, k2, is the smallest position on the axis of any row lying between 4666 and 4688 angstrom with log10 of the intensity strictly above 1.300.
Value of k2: 4671.12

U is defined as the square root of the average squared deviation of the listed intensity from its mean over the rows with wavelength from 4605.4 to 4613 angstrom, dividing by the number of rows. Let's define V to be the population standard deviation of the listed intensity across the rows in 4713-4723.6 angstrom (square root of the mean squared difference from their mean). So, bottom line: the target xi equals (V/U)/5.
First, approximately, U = 0.66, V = 0.44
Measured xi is 0.13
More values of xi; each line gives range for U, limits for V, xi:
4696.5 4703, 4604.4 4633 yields 0.12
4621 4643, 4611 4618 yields 0.21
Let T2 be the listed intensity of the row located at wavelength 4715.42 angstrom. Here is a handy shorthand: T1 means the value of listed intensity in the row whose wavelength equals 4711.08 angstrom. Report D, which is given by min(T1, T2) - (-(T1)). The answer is 39.7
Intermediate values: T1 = 20.11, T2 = 19.63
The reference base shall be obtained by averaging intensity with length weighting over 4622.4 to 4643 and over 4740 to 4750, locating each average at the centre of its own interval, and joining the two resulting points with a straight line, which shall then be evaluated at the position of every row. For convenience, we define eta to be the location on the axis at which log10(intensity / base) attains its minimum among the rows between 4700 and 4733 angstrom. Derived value 4703.50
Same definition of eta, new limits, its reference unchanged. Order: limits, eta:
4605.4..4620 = 4612.33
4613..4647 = 4646.45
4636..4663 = 4646.45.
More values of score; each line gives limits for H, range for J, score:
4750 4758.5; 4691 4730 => 0.62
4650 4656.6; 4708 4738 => 0.61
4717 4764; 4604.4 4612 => 0.59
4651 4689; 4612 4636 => 0.61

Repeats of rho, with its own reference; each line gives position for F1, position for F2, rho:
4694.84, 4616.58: -0.1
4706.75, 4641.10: 0.7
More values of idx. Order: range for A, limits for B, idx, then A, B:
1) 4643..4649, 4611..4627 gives 1.04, 0.0523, 0.0501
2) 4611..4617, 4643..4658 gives 0.98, 0.0509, 0.0520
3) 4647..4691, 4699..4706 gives 0.95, 0.0511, 0.0536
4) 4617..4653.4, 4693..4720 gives 0.98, 0.0504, 0.0512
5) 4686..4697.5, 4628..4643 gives 1.00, 0.0503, 0.0501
